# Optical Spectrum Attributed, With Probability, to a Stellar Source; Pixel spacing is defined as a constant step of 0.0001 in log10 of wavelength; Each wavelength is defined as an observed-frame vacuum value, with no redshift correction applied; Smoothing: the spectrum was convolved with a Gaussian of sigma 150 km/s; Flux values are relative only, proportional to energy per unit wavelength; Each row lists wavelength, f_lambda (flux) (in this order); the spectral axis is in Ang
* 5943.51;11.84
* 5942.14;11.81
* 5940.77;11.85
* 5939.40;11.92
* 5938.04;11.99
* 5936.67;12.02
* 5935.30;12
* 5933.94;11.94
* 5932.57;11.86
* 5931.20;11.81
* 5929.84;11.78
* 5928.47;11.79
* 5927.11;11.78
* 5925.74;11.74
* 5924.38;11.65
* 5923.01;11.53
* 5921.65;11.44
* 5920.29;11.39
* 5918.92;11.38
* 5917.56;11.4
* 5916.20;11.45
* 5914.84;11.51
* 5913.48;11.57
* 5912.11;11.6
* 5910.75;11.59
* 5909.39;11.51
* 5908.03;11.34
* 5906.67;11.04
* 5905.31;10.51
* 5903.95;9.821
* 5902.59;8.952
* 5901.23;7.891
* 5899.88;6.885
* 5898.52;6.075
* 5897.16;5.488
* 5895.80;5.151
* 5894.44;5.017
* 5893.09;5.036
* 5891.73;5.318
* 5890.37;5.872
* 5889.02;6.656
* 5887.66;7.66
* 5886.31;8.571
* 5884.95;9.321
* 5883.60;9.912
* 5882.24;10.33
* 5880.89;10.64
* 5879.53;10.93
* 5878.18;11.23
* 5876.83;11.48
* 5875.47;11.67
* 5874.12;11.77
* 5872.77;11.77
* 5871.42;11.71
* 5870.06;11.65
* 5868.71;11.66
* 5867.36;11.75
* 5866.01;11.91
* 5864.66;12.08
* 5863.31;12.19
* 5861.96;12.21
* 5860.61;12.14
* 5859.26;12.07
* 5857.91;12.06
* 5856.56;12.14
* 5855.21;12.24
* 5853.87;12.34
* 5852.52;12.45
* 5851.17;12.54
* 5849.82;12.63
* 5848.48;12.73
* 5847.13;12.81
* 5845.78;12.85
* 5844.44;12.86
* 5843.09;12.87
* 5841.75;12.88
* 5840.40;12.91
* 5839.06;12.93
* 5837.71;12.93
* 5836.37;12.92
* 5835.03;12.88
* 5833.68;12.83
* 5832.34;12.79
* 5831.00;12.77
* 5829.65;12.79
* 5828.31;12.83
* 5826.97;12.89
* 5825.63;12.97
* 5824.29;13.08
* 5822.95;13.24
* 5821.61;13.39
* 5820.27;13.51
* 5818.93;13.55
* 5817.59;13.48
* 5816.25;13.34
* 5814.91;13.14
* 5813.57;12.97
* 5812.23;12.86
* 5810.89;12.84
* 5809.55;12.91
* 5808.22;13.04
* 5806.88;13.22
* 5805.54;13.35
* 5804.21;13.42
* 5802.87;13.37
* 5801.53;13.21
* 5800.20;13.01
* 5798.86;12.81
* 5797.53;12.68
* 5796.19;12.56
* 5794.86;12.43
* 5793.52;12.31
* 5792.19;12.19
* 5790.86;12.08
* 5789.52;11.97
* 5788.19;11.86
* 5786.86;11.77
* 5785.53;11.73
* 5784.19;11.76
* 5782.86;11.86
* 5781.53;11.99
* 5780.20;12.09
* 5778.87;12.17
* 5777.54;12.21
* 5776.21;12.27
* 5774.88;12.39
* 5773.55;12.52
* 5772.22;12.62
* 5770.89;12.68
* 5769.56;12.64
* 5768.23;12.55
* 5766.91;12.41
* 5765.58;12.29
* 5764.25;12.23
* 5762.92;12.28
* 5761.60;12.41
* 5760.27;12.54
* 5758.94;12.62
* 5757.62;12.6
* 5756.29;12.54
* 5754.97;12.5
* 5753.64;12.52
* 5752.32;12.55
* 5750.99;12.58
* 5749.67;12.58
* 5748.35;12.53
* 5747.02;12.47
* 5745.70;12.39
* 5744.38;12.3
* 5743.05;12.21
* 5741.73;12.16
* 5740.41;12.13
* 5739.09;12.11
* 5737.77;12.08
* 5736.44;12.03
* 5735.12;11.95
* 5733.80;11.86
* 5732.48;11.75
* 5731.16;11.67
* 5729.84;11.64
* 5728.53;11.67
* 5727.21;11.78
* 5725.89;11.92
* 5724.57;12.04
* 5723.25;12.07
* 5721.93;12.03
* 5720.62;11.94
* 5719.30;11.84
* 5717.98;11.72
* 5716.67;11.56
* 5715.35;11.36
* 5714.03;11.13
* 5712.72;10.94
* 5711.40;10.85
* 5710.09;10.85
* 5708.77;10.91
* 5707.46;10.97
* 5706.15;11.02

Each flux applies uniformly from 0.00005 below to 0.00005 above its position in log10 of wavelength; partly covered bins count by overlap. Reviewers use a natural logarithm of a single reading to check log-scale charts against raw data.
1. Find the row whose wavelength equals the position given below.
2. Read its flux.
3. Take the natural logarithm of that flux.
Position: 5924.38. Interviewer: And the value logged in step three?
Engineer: 2.46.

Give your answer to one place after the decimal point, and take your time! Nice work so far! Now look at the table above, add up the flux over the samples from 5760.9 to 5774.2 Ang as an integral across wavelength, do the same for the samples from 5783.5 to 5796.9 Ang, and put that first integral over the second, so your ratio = 1.0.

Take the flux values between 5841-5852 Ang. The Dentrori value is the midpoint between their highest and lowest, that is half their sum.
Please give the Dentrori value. 12.7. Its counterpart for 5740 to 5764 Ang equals 12.4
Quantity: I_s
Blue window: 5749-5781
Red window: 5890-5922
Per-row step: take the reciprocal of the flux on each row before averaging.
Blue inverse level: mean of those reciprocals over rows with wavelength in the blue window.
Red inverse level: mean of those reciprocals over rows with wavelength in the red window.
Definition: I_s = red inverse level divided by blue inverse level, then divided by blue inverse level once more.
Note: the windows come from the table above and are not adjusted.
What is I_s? 18.9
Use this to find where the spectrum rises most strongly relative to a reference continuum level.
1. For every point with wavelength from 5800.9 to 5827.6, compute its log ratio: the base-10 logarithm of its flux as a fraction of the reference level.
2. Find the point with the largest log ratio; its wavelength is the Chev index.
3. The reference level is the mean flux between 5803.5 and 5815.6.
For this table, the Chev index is 5818.93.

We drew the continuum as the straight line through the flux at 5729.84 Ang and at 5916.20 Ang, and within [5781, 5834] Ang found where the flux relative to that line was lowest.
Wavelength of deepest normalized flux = 5785.53 Ang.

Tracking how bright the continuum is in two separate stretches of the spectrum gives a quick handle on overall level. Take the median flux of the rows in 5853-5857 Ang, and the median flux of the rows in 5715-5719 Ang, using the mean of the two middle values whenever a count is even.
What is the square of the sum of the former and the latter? 566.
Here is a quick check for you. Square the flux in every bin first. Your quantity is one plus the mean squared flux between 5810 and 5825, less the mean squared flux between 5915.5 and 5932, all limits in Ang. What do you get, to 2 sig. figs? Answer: 41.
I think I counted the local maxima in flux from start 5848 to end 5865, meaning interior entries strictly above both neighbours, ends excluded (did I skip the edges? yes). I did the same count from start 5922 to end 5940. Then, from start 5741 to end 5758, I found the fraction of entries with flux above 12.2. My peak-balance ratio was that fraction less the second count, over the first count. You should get -1.1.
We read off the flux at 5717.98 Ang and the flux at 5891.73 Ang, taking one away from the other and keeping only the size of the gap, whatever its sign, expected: 6.4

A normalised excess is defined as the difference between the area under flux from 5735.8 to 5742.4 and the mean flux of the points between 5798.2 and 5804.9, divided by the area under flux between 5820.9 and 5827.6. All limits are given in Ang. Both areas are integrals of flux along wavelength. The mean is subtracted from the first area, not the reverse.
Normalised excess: 0.76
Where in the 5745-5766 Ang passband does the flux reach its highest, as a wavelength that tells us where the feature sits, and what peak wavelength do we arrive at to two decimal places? 5758.94 Ang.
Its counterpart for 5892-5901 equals 5899.88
